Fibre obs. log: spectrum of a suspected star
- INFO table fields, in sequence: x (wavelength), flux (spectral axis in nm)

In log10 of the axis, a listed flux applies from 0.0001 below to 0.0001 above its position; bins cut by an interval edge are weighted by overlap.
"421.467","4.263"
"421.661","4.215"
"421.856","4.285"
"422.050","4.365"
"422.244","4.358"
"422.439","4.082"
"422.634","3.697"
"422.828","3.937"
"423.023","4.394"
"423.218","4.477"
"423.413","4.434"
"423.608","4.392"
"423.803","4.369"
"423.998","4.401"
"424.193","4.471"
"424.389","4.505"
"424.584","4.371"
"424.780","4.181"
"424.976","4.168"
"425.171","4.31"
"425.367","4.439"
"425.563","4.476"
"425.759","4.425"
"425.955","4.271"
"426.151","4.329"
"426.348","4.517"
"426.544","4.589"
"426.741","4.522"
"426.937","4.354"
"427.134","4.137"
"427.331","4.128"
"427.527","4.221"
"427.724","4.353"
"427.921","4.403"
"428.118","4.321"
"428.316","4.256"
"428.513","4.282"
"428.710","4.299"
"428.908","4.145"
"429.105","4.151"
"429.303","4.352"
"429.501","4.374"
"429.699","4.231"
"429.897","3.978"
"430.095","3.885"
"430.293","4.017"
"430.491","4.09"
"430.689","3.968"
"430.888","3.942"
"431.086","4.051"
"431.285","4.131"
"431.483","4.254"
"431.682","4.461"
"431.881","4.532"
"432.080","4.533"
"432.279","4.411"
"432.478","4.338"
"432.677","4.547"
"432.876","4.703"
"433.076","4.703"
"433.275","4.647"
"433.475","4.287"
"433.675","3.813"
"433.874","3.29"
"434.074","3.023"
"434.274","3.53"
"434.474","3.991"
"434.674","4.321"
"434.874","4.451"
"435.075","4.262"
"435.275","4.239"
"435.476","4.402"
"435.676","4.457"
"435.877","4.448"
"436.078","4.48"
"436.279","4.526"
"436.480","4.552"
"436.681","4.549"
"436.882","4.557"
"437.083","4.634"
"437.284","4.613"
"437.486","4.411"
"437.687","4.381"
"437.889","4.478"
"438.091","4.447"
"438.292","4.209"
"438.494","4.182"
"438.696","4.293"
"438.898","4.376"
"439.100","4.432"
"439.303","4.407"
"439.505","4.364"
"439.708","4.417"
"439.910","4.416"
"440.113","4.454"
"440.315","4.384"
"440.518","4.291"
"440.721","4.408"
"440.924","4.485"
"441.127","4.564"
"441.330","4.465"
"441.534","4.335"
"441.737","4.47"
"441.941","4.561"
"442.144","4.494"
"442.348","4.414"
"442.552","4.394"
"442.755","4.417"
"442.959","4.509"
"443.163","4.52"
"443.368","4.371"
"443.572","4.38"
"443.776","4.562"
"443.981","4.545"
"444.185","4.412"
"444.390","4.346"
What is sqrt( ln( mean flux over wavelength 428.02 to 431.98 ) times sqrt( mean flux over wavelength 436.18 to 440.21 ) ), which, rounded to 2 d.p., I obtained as 1.74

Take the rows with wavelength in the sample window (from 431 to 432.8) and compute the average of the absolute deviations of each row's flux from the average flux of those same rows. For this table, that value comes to 0.15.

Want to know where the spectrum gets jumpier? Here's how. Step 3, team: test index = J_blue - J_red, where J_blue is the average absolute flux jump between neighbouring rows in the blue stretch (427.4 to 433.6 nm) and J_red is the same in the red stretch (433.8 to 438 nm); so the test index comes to -0.03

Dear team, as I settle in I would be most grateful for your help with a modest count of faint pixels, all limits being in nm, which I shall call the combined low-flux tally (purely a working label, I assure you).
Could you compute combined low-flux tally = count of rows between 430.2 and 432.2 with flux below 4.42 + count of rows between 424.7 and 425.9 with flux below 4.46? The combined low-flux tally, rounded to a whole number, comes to 12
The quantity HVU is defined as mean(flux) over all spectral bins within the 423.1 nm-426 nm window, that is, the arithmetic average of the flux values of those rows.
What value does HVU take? 4.38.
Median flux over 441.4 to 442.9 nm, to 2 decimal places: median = 4.42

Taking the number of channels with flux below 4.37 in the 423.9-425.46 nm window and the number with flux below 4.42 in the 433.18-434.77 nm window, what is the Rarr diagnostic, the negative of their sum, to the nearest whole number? -10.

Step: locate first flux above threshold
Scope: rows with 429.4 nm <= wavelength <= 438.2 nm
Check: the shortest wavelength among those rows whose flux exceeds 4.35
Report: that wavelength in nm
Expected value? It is 429.501 nm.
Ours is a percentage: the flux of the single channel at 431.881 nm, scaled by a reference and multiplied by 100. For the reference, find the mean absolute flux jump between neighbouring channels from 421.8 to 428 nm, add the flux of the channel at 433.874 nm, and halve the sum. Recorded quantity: 266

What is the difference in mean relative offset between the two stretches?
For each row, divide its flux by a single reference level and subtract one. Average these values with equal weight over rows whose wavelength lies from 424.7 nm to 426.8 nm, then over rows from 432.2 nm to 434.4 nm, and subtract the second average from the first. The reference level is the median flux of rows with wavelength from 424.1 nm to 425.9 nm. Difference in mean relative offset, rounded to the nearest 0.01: 0.06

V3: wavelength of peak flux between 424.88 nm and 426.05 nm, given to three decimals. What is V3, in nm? 425.563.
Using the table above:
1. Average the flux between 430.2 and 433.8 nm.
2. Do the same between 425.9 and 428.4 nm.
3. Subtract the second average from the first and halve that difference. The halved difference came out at -0.02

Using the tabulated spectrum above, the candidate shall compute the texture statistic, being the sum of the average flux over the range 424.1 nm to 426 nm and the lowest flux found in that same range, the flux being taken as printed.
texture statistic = 8.53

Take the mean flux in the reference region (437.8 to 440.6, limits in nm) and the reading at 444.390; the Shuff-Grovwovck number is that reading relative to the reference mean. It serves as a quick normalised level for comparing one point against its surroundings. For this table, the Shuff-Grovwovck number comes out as 0.99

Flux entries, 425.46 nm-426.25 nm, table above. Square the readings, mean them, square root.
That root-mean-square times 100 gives 438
